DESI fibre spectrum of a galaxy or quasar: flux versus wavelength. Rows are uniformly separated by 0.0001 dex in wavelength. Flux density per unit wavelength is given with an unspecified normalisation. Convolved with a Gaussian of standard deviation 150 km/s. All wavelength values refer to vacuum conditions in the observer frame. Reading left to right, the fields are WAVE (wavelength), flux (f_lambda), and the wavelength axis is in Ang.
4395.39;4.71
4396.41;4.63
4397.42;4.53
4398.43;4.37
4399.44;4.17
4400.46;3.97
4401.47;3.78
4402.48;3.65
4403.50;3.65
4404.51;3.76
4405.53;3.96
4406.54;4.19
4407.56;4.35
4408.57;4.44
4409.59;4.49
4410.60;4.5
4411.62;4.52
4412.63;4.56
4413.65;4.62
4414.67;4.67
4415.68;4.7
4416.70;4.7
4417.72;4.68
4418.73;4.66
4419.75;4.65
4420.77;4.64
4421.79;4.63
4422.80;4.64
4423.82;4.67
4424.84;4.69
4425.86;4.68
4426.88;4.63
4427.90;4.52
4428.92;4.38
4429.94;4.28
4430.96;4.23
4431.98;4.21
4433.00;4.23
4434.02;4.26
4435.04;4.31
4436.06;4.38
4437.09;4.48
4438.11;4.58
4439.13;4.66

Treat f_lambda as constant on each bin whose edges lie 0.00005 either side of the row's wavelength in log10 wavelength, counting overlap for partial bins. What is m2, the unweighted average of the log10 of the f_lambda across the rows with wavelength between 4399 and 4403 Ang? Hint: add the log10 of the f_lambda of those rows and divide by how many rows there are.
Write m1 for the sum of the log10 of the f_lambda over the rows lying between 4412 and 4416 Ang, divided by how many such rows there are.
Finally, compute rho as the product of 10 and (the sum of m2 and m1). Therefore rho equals 12.6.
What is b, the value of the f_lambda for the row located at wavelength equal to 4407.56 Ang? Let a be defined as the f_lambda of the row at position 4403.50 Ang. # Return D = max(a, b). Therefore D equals 4.35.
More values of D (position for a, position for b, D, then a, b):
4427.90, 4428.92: 4.52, 4.52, 4.38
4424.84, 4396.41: 4.69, 4.69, 4.63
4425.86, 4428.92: 4.68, 4.68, 4.38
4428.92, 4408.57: 4.44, 4.38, 4.44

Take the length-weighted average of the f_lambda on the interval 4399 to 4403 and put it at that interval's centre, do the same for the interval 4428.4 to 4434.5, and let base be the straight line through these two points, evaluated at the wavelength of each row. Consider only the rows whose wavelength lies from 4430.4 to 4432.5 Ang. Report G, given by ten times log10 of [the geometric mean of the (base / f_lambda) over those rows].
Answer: 0.0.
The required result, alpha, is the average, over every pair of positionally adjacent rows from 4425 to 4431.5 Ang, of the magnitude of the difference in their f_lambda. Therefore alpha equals 0.09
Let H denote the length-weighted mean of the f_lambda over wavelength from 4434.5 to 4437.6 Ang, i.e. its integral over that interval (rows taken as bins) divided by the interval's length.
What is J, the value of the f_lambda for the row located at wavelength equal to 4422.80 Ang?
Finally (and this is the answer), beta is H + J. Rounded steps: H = 4.38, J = 4.64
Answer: 9.0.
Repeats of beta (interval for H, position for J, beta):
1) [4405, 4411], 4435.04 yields 8.6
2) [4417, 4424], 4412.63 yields 9.2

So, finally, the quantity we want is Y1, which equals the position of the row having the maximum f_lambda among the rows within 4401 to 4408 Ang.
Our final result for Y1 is 4407.56 Ang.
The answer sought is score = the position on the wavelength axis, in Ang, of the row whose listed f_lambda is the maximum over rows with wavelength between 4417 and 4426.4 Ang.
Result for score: 4424.84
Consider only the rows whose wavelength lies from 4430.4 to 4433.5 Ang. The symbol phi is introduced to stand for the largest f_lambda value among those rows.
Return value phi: 4.23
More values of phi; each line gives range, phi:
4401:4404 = 3.78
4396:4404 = 4.63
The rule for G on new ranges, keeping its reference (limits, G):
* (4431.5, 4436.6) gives 0.0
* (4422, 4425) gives -0.5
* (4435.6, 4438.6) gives -0.1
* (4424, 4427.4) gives -0.5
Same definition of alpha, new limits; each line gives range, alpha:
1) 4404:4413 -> 0.10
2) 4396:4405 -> 0.14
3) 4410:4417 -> 0.03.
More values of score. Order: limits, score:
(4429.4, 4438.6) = 4438.11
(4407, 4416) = 4415.68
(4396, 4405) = 4396.41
